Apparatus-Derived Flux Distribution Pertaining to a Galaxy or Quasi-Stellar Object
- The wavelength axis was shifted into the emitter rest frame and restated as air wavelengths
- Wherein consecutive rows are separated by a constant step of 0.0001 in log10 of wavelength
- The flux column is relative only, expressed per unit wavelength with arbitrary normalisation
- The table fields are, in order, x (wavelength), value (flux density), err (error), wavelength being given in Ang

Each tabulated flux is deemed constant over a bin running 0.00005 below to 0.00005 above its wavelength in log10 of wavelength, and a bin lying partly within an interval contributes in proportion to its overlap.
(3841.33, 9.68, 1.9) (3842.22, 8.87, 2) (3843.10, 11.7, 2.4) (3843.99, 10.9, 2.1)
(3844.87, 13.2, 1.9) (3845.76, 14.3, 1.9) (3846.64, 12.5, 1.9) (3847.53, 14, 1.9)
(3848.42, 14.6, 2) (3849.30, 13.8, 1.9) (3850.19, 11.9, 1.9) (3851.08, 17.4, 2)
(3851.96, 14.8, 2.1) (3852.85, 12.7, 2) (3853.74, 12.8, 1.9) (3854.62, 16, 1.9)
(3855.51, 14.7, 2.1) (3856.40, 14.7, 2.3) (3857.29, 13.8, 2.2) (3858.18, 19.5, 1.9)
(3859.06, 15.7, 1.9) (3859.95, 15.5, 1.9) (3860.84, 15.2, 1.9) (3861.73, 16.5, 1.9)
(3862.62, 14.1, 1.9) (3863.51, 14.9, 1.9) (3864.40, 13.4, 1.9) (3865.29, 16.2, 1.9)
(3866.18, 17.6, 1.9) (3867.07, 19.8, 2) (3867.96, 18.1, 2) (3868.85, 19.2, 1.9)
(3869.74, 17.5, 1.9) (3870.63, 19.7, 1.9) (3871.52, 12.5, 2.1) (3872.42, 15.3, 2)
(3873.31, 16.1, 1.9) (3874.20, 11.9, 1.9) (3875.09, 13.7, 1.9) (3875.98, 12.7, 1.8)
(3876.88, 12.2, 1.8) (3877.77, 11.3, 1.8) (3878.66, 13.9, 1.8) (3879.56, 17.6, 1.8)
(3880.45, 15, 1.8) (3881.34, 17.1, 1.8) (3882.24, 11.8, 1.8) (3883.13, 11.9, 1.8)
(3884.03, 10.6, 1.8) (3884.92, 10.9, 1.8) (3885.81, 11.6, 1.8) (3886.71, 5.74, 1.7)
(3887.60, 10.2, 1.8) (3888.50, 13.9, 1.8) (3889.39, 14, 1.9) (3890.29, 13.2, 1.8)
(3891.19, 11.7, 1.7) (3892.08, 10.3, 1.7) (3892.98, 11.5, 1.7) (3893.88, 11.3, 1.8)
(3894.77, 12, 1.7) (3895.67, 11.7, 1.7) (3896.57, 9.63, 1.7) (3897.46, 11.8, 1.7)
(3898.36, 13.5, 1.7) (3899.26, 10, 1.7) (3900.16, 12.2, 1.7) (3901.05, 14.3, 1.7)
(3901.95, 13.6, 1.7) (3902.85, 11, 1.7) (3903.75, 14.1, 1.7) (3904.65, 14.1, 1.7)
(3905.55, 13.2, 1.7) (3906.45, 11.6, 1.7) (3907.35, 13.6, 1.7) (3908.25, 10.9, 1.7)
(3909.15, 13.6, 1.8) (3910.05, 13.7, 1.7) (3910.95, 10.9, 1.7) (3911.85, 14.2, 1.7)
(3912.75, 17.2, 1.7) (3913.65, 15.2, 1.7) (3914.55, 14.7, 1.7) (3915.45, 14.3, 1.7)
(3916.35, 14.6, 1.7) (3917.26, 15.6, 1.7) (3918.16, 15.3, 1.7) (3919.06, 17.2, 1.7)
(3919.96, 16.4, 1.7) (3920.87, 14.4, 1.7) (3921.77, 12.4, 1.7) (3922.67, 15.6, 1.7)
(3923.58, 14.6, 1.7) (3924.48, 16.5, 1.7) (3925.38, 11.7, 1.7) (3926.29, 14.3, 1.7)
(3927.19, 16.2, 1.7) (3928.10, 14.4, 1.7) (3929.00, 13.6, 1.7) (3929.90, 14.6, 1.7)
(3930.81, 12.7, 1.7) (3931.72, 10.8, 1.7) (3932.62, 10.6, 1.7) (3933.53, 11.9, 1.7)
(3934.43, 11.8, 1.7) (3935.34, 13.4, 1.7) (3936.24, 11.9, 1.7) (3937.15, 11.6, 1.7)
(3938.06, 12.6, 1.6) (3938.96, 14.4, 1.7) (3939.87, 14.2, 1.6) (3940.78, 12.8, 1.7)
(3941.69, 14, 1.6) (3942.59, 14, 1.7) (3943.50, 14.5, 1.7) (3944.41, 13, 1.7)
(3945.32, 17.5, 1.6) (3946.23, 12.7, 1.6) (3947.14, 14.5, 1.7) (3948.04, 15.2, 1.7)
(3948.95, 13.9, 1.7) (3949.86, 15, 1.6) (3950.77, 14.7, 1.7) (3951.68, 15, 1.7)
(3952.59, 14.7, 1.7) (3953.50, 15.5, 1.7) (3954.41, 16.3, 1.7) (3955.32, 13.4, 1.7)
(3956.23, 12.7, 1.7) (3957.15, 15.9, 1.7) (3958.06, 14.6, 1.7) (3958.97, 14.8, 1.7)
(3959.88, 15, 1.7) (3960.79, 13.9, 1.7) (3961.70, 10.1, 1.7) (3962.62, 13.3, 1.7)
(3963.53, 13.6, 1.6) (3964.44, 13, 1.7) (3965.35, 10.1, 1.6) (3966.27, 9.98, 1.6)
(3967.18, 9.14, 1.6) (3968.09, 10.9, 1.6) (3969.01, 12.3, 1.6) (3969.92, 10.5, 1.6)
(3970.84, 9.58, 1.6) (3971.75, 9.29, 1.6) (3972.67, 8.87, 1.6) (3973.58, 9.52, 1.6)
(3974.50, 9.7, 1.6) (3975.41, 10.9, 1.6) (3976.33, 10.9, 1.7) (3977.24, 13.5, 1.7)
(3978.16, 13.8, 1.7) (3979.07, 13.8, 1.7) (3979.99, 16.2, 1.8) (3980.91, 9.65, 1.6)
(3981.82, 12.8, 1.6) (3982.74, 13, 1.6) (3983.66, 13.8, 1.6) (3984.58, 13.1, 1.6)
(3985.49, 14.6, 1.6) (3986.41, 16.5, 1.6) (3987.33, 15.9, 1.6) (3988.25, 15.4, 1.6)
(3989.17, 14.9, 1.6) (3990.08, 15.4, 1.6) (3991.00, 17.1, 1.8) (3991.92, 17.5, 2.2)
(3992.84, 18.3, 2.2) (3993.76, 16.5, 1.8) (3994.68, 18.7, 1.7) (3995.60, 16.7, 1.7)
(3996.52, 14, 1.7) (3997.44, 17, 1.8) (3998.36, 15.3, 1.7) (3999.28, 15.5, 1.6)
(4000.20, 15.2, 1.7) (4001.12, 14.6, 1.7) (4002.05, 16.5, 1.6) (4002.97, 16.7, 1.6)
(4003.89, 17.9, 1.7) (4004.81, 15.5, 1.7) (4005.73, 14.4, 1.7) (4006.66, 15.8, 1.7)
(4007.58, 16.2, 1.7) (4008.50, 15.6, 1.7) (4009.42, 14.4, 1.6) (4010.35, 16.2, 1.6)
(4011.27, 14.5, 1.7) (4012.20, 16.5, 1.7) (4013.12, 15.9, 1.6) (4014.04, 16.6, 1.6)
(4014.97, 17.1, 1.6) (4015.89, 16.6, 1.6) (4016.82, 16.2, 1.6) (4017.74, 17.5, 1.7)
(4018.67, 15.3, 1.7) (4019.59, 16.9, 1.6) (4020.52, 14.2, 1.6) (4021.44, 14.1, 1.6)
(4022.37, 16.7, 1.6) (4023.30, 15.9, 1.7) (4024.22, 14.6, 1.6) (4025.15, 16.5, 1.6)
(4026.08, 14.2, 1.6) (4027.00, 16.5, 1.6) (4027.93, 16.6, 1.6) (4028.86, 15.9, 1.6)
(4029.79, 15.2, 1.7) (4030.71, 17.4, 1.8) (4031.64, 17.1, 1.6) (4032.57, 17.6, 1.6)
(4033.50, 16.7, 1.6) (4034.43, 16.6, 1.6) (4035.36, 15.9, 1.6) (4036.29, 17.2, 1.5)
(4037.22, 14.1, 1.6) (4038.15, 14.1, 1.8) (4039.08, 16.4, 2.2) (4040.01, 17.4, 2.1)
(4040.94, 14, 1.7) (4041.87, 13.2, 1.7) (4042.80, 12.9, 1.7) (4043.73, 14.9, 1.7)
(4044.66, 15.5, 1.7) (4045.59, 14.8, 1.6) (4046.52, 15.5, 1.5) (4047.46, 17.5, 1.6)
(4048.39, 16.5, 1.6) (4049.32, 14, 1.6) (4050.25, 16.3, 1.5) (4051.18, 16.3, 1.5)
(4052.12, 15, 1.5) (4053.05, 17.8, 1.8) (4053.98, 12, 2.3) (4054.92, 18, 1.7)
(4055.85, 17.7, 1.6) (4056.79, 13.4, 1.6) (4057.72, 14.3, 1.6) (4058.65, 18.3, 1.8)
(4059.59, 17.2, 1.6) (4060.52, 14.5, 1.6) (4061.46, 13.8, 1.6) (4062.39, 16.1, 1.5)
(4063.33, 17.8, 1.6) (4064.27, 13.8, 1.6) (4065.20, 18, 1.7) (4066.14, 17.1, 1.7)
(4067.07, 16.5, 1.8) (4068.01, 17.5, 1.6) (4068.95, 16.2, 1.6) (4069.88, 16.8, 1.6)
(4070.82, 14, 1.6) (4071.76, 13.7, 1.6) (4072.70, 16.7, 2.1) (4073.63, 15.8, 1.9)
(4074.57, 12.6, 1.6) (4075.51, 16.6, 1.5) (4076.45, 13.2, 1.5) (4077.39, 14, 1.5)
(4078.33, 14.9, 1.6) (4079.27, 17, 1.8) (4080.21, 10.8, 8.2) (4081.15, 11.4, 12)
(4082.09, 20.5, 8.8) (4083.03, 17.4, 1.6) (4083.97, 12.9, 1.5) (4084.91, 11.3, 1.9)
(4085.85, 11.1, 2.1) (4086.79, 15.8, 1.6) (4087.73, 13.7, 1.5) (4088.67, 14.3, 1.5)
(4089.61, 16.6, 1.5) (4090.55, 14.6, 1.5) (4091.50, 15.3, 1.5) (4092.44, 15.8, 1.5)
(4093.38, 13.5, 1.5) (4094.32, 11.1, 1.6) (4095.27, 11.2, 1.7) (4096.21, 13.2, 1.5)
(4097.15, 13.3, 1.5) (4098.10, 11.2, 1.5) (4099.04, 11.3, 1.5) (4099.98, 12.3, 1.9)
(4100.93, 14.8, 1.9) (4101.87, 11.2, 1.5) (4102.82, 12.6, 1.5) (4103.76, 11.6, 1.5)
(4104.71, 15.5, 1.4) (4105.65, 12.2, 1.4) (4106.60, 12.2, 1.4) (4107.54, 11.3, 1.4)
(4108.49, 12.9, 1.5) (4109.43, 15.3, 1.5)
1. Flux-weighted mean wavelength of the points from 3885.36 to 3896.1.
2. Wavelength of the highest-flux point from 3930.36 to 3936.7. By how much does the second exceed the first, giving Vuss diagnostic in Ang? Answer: 44.5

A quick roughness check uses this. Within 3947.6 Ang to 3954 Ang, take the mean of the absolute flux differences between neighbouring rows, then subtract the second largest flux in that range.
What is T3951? -14.5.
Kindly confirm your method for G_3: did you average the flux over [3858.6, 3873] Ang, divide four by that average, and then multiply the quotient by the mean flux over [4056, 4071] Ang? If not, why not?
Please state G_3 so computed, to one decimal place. 3.9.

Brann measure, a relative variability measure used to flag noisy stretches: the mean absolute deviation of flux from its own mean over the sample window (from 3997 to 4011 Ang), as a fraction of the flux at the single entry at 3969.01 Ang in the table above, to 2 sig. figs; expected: 0.063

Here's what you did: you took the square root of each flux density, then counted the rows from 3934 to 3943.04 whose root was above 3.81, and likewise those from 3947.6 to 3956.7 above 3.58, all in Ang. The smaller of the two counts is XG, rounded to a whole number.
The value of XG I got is 0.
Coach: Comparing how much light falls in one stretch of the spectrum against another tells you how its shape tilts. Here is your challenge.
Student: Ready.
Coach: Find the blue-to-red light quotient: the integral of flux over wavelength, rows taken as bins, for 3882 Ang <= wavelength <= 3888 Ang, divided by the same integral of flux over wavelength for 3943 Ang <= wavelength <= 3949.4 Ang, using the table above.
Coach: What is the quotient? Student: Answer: 0.7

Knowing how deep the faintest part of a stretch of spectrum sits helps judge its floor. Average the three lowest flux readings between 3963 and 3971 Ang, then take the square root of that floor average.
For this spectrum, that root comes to 3.1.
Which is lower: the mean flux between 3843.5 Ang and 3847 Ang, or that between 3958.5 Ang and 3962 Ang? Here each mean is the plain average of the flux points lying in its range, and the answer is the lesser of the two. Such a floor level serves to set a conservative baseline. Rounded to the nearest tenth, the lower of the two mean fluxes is 12.7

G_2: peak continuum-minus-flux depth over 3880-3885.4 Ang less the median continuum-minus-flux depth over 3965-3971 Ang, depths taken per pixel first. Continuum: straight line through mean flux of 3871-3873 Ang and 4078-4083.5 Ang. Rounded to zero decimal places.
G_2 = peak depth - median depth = -1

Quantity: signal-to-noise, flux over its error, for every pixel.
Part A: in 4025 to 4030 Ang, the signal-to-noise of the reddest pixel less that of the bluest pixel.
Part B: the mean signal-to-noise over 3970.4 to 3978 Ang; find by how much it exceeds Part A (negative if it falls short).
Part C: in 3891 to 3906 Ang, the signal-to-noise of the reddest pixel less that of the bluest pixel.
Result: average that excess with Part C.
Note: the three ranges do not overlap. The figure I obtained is 4.3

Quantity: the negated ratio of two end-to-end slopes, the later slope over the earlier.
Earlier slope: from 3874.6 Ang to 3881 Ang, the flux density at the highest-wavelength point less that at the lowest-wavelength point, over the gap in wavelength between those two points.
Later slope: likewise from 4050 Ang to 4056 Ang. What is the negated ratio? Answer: -1.0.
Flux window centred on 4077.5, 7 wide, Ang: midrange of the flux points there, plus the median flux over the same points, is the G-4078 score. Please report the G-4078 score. 27.9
